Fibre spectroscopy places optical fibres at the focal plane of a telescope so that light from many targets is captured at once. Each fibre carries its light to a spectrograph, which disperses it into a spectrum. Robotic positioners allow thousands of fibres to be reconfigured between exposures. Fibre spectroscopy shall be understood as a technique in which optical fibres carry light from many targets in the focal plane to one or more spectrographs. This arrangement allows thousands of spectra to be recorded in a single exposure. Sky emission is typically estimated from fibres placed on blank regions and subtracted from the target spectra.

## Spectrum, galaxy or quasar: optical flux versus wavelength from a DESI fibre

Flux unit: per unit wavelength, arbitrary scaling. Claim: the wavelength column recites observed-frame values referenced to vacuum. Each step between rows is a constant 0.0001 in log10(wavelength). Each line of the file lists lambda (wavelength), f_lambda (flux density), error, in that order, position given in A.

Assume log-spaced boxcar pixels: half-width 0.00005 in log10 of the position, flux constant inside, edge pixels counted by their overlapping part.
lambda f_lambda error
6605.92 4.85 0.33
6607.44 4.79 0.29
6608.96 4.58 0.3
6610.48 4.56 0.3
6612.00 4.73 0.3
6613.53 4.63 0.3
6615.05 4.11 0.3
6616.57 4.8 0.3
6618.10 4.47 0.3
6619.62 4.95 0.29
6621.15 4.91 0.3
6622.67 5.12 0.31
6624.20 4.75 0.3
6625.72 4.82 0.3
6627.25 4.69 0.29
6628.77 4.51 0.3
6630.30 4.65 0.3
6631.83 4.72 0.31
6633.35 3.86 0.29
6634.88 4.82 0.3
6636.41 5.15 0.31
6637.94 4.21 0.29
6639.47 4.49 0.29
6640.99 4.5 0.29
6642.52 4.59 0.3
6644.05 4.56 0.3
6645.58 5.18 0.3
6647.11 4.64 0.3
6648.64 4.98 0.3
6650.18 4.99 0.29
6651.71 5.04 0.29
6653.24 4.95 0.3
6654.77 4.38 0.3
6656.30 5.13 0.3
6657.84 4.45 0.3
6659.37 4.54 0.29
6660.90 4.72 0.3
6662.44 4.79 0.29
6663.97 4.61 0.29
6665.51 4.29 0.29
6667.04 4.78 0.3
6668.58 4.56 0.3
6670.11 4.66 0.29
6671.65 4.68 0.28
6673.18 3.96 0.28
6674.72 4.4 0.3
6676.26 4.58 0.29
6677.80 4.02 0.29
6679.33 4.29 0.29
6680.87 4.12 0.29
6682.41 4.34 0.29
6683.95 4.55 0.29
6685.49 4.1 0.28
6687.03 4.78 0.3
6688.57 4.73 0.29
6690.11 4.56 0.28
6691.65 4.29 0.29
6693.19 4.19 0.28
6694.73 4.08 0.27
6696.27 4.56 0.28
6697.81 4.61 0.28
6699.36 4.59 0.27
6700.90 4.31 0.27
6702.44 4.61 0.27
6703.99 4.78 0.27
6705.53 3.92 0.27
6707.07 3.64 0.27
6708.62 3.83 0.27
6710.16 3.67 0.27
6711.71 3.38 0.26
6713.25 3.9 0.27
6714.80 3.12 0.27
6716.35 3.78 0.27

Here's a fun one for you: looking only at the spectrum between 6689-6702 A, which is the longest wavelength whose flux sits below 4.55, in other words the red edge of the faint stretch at 6700.90 A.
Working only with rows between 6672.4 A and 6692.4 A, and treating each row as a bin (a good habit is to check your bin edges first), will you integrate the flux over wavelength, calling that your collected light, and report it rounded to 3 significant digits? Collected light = 87.3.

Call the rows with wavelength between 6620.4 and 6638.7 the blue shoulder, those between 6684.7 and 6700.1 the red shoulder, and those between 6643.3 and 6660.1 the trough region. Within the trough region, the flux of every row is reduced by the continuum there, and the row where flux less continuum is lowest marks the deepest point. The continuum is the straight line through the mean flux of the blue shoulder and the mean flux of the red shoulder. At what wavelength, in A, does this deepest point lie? 6654.77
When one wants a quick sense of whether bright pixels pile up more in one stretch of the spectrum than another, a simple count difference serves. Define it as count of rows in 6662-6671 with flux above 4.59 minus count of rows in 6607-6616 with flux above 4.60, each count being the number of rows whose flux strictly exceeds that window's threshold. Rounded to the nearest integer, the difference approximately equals 1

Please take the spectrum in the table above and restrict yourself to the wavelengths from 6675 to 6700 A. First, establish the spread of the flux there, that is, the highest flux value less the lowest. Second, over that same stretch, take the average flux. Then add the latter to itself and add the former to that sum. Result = 9.6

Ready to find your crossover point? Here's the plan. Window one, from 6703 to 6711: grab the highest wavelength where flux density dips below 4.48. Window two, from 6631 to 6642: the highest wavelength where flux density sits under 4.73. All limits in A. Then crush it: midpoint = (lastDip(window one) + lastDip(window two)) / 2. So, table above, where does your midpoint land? 6675.6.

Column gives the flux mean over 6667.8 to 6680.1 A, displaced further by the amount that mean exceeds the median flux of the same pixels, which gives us 4.31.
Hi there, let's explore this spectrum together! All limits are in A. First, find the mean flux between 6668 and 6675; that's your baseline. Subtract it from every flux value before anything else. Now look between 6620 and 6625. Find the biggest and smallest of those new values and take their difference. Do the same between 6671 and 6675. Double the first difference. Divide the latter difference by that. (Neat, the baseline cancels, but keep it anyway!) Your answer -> 1.0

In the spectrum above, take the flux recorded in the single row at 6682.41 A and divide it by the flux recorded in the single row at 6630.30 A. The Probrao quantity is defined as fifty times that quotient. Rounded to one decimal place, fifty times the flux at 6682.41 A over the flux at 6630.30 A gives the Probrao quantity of 46.7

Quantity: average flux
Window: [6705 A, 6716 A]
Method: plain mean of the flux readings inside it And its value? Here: 3.64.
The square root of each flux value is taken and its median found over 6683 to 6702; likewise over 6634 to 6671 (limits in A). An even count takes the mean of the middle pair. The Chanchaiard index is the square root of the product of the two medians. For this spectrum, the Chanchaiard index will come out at 2.145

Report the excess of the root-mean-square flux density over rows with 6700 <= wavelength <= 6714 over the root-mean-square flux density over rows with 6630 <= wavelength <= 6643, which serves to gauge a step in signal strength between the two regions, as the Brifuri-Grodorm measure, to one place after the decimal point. -0.5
